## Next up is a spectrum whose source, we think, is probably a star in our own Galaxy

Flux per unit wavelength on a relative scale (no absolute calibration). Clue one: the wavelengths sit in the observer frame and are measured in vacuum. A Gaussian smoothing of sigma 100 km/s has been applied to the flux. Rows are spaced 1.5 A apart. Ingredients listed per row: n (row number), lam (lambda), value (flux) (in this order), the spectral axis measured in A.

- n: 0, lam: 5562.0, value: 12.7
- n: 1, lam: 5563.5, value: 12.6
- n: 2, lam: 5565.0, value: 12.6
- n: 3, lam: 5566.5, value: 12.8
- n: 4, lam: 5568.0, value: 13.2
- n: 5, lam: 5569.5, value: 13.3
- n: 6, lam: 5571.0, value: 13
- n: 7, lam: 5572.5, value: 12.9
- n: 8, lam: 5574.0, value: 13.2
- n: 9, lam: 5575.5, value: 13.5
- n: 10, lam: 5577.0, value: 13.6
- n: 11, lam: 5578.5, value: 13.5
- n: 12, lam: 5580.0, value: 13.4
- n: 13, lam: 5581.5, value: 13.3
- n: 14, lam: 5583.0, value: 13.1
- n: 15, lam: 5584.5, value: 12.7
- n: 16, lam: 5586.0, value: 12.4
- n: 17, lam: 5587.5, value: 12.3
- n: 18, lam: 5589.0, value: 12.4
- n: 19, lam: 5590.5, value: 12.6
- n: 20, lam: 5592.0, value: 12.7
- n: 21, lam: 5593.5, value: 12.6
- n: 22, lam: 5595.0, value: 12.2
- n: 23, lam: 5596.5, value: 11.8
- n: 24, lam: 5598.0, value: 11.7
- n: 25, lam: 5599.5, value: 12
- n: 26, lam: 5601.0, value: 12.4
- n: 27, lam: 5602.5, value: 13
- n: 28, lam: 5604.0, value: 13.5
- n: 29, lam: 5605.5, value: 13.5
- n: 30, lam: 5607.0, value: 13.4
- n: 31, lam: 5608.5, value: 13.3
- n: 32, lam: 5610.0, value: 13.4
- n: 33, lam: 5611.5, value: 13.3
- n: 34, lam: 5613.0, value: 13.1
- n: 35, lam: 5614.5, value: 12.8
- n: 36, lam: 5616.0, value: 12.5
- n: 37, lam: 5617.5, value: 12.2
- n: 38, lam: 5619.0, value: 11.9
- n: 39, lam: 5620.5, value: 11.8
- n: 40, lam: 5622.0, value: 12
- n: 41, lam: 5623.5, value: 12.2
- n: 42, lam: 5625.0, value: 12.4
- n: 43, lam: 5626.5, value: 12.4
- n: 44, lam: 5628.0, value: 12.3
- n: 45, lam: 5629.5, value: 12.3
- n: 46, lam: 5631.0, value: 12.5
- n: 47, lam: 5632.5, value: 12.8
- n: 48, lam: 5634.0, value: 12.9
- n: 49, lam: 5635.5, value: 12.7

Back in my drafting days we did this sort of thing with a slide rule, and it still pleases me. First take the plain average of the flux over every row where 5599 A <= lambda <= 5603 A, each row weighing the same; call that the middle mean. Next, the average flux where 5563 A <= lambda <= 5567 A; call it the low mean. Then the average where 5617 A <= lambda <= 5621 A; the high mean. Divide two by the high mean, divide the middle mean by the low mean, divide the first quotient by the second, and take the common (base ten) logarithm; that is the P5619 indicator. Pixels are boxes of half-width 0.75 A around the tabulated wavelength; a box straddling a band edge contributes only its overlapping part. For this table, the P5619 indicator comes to -0.770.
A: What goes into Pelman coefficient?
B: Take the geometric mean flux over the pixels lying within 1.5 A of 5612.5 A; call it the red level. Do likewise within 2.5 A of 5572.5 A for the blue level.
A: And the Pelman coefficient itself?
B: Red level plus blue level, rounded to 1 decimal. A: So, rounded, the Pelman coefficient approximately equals 26.2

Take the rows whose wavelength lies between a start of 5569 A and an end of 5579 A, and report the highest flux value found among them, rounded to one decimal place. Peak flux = 13.6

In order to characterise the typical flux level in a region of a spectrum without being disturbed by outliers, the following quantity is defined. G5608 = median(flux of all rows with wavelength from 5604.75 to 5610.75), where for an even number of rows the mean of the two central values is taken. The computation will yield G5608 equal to 13.4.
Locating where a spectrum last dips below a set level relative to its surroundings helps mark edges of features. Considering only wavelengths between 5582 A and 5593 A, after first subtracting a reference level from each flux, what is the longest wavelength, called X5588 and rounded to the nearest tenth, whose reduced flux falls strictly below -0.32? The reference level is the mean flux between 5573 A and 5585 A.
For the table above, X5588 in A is 5592.0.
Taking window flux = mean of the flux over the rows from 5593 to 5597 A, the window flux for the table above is 12.2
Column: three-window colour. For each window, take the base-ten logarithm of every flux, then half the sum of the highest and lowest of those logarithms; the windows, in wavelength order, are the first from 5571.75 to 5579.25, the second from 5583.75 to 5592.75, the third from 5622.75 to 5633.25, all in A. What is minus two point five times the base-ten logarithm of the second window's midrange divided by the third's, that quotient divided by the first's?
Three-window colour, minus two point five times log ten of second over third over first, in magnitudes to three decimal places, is 0.125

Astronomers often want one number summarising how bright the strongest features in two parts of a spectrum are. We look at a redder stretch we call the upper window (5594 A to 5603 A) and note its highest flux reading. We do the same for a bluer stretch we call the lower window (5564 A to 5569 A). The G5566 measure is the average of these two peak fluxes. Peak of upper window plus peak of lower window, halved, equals 13.1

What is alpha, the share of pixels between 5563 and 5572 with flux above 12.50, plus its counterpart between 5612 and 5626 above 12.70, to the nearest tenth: 1.2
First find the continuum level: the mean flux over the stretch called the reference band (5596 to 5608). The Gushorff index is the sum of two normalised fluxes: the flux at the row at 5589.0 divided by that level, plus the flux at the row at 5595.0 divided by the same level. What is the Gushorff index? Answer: 1.94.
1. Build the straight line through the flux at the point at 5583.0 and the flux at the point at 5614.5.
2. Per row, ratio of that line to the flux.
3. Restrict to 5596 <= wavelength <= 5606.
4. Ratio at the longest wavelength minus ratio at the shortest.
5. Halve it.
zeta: -0.07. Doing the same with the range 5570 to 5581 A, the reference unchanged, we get -0.02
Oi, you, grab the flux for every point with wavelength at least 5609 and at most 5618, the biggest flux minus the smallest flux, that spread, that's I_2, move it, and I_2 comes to 1.2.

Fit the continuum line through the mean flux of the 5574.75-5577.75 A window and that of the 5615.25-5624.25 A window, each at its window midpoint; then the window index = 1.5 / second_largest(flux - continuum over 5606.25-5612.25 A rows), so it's 2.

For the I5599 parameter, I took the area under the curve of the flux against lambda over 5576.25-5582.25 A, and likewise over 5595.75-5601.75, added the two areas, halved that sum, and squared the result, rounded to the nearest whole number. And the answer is 5818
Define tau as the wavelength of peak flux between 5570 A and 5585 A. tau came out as 5577.0 A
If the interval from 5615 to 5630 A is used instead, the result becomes 5616.0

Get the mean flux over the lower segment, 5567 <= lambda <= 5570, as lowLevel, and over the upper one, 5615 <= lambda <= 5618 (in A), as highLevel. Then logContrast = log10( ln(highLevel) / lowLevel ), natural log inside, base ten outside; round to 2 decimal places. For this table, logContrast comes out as -0.72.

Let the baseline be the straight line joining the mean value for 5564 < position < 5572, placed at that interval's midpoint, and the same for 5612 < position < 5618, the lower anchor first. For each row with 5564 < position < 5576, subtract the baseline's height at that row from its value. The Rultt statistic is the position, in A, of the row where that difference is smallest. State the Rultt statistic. 5565.0 A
